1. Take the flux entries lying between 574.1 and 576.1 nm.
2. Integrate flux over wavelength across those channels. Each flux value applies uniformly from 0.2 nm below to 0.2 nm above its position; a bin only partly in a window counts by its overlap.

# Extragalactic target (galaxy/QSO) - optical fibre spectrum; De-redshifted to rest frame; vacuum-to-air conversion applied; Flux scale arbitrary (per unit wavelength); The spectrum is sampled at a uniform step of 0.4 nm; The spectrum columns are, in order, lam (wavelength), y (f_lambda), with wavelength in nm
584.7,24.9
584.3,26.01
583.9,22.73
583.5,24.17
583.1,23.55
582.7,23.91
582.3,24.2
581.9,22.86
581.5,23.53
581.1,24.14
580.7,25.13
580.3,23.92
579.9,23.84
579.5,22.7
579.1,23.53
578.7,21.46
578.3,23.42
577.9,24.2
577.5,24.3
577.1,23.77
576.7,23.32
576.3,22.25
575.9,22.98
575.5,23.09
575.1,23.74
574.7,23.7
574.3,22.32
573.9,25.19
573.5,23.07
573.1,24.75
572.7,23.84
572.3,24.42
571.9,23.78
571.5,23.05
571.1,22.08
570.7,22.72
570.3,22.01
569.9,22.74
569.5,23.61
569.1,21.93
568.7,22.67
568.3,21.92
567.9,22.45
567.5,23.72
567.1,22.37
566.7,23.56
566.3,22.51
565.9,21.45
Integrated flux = 46.3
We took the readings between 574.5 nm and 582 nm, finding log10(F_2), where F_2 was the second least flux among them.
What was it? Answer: 1.35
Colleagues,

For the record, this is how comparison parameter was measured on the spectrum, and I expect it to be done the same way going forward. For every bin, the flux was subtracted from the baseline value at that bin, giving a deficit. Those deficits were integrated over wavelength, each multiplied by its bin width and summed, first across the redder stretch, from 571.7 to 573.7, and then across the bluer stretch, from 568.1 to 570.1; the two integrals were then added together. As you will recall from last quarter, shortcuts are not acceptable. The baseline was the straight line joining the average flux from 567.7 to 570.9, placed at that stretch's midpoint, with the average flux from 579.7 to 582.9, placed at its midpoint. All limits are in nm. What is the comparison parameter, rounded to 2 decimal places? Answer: -2.30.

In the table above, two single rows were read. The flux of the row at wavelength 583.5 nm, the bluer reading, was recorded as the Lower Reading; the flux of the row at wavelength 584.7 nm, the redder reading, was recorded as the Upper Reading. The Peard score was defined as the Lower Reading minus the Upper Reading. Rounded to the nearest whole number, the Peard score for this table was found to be -1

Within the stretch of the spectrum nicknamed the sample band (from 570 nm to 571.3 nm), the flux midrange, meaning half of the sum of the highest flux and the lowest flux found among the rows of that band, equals 22.4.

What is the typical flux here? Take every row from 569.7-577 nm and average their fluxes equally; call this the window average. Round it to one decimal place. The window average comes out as 23.3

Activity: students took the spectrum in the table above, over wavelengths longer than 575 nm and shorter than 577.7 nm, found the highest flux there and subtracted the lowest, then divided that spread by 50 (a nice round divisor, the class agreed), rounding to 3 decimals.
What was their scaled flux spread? 0.041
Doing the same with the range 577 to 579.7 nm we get 0.057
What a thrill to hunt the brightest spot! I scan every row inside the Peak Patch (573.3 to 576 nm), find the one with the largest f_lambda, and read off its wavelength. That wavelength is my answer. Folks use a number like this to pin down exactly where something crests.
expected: 573.9 nm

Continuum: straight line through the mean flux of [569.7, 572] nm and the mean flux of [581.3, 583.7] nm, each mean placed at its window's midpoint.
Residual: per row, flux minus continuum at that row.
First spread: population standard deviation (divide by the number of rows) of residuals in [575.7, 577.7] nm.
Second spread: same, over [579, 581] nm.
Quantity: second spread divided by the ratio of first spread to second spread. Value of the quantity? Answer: 0.8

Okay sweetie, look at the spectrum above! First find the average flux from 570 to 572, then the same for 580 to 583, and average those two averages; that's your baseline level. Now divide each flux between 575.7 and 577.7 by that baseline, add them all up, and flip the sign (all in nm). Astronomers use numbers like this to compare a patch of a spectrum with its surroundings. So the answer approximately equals -5.00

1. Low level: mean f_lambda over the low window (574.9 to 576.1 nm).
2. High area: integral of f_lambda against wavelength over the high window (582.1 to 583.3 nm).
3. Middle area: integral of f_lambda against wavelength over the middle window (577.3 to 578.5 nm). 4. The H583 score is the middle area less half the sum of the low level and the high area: 2.8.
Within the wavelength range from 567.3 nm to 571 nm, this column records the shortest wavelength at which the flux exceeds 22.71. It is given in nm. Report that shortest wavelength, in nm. 567.5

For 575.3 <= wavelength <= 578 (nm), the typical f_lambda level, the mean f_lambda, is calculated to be 23.4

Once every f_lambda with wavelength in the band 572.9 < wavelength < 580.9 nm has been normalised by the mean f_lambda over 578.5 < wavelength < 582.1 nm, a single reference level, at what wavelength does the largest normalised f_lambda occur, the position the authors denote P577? 573.9 nm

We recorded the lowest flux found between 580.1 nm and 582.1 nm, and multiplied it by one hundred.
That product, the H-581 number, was 2286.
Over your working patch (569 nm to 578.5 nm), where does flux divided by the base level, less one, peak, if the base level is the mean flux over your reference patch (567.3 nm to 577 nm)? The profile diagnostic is 573.9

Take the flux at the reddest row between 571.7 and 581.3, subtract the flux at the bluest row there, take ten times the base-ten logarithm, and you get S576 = -4.4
